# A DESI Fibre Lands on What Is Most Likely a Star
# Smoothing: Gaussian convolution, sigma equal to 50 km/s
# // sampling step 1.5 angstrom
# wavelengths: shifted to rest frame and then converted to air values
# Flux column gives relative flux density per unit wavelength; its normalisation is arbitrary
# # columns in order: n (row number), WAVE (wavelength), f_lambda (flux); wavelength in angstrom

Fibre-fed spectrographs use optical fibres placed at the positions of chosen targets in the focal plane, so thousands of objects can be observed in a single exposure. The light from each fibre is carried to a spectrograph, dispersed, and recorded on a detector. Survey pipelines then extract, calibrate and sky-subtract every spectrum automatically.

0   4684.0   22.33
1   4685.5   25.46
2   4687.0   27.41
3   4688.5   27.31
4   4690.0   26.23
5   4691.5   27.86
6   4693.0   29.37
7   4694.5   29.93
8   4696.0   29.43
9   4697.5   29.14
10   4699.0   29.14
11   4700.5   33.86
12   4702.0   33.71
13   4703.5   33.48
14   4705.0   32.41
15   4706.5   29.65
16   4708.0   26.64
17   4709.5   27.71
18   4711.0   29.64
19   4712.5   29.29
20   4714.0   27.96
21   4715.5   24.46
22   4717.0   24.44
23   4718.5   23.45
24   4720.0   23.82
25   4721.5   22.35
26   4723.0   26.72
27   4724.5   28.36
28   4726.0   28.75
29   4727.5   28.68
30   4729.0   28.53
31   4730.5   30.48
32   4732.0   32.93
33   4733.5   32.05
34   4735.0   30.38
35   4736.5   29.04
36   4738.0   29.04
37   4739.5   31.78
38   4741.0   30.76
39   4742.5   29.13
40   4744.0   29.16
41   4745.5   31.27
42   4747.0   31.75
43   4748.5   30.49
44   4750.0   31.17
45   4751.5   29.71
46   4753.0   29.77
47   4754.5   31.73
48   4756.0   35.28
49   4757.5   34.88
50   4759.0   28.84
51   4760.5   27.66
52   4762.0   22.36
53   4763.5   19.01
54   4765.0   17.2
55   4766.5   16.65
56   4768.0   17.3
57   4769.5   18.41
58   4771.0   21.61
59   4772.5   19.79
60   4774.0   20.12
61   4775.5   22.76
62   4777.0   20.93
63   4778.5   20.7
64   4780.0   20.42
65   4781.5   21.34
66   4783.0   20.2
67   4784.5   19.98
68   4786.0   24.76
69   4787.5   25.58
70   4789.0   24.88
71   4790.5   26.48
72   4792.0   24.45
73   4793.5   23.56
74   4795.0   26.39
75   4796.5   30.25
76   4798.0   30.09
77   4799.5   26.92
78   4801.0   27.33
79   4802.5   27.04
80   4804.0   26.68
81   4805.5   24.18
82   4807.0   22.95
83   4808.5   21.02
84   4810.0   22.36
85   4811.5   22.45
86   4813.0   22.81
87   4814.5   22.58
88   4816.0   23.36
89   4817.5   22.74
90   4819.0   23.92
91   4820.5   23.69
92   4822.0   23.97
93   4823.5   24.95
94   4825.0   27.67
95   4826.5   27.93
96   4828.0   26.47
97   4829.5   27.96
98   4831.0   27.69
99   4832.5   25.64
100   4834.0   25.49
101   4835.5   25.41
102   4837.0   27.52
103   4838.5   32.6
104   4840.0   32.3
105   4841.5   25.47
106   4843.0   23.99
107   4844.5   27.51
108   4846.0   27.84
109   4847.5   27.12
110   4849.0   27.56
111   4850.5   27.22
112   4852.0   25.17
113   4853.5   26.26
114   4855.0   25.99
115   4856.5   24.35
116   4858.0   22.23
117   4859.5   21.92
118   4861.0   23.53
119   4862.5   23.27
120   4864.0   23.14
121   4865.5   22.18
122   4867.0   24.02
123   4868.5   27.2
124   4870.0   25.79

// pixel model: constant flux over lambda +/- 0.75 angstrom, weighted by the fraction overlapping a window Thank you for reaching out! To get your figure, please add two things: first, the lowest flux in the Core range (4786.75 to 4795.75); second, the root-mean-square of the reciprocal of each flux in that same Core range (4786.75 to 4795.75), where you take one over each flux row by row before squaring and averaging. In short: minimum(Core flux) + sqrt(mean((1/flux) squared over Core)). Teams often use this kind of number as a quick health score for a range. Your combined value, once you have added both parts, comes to 24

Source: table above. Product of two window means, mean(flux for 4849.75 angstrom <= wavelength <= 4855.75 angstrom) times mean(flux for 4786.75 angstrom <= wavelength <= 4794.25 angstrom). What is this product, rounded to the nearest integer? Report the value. 654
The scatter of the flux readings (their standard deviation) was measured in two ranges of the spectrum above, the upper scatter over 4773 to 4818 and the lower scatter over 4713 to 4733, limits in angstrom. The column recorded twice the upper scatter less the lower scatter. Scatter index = 2.6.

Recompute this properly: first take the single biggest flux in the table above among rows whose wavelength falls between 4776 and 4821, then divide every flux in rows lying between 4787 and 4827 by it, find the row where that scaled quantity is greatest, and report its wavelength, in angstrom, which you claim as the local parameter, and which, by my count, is 4796.5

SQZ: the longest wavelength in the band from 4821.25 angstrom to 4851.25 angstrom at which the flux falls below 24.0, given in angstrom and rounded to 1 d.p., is 4843.0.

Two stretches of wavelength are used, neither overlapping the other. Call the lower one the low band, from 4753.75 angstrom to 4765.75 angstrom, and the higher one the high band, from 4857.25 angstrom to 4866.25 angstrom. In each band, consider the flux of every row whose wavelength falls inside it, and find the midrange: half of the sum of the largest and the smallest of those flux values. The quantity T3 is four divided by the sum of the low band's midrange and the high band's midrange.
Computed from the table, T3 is 0.082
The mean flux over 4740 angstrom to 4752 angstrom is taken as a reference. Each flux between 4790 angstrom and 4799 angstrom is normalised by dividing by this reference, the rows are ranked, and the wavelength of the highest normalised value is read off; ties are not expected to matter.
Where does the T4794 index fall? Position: 4796.5 angstrom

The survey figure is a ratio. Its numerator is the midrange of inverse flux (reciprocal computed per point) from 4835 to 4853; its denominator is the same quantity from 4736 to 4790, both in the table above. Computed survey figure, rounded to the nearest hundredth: 0.82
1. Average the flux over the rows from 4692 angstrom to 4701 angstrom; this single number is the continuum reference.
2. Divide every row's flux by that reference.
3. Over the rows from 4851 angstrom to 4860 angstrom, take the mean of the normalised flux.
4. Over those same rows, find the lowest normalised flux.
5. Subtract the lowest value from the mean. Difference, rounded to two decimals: 0.08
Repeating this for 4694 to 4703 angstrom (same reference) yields 0.06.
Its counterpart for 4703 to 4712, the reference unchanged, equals 0.11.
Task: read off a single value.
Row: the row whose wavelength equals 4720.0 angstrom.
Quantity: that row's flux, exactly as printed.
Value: 23.82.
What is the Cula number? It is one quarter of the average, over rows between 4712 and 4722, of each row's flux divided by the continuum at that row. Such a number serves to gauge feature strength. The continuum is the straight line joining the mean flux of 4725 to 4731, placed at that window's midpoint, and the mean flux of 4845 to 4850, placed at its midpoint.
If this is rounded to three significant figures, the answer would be 0.215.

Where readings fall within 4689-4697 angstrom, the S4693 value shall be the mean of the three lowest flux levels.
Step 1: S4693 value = 27.8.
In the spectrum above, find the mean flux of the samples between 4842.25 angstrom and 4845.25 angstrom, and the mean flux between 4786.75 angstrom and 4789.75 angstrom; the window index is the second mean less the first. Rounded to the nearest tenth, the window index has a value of -0.5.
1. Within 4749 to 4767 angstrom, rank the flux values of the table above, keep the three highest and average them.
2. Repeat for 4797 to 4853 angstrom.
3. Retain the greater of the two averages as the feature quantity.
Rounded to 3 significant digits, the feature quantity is 34.0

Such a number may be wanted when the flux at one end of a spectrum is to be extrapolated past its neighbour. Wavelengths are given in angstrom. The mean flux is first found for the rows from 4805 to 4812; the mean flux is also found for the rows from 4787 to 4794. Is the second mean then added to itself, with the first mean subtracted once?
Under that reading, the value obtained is 27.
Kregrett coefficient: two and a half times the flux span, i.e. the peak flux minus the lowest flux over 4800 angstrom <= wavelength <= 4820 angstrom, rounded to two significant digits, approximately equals 16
